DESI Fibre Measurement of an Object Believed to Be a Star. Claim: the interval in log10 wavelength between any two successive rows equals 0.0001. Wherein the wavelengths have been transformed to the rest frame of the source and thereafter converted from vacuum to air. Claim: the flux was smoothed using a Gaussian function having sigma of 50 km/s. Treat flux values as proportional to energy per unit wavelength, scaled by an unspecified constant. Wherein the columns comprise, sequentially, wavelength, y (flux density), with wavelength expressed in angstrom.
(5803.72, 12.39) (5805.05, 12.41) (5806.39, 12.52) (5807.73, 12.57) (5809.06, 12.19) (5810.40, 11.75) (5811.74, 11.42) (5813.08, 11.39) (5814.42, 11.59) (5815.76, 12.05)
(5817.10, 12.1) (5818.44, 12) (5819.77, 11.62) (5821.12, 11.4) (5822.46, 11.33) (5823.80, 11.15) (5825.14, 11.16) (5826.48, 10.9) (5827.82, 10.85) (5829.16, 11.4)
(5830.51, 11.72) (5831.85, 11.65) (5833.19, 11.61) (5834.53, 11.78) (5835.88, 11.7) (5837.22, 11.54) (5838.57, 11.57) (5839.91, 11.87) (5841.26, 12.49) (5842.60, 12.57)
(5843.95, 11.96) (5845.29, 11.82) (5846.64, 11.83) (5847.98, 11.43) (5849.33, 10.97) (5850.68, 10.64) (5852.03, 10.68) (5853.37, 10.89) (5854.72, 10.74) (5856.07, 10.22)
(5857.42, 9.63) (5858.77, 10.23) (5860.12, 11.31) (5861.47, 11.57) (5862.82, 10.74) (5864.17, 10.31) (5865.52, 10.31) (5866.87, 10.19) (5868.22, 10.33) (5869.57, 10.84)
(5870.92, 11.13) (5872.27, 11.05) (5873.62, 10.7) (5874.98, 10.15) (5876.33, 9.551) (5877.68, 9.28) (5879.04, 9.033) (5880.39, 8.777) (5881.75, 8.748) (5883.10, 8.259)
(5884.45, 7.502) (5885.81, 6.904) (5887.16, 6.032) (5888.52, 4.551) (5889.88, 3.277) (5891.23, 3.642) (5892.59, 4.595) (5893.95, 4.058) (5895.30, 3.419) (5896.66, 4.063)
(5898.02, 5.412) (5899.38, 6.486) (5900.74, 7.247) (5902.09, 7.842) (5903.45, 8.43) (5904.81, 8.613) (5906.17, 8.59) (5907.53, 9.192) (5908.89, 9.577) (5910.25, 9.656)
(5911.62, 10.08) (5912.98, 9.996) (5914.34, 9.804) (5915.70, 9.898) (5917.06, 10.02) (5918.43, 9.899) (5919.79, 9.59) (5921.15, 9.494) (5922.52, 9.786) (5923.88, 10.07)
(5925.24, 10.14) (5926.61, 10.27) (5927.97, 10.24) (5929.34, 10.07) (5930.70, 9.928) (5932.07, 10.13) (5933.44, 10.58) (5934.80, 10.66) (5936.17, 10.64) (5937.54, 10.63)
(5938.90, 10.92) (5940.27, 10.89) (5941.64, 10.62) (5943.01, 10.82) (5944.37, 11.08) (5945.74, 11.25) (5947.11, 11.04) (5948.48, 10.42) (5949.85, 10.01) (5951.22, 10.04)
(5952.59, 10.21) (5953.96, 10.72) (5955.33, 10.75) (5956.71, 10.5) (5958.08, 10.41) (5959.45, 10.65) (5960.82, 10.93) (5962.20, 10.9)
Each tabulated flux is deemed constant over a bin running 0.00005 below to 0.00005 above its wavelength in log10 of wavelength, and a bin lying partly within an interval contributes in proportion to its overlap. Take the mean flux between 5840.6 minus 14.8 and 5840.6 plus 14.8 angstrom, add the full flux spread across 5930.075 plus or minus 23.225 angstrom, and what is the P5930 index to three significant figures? 13.5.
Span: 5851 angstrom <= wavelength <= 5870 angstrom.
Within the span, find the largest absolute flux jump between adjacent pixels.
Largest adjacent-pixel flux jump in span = 1.1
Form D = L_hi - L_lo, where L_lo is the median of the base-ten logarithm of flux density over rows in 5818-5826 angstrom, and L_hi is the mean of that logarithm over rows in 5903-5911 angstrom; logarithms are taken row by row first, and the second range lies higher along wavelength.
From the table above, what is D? -0.10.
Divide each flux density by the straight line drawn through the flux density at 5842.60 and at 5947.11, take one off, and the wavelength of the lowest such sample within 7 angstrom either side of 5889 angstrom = 5889.88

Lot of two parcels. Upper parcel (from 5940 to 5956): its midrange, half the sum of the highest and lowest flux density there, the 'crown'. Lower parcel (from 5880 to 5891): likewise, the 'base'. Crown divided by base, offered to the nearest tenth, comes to 1.8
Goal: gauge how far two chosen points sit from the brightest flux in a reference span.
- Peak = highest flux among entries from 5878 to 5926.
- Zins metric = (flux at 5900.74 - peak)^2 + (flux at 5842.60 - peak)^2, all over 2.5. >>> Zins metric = 5.7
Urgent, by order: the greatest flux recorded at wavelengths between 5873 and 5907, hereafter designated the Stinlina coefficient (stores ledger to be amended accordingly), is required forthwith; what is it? 10.7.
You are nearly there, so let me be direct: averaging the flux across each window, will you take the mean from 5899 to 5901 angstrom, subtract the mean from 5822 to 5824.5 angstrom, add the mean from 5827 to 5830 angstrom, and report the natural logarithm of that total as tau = 1.91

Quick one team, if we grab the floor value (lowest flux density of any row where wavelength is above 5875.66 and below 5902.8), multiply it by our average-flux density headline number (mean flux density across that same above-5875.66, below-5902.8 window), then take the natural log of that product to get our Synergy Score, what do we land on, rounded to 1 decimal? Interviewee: 3.0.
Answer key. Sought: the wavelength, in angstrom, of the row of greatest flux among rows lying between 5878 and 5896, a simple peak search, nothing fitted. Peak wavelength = 5879.04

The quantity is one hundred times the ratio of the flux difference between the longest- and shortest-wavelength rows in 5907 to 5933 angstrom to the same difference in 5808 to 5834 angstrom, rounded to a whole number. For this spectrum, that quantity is -162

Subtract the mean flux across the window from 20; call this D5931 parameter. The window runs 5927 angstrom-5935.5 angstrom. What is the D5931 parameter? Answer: 9.7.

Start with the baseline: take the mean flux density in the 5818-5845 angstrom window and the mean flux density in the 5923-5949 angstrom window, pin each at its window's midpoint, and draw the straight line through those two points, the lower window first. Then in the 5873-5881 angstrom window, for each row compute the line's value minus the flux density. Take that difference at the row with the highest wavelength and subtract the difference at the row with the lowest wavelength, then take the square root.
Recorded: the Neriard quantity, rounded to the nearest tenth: 1.4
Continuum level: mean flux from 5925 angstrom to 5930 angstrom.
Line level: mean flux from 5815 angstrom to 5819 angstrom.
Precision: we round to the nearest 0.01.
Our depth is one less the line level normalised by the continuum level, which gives -0.18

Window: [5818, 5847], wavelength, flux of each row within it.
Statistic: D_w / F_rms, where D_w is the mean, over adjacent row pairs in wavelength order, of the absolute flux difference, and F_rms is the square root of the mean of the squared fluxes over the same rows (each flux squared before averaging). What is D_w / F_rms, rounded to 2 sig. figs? 0.018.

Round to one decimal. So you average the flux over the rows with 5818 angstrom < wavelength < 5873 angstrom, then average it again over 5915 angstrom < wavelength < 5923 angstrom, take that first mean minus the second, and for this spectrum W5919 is 1.4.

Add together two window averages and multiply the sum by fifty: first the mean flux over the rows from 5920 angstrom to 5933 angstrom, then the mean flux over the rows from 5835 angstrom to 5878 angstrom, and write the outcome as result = 1048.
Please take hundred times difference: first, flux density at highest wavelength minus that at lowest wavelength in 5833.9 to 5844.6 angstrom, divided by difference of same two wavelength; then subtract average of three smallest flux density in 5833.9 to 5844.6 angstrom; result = -1158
